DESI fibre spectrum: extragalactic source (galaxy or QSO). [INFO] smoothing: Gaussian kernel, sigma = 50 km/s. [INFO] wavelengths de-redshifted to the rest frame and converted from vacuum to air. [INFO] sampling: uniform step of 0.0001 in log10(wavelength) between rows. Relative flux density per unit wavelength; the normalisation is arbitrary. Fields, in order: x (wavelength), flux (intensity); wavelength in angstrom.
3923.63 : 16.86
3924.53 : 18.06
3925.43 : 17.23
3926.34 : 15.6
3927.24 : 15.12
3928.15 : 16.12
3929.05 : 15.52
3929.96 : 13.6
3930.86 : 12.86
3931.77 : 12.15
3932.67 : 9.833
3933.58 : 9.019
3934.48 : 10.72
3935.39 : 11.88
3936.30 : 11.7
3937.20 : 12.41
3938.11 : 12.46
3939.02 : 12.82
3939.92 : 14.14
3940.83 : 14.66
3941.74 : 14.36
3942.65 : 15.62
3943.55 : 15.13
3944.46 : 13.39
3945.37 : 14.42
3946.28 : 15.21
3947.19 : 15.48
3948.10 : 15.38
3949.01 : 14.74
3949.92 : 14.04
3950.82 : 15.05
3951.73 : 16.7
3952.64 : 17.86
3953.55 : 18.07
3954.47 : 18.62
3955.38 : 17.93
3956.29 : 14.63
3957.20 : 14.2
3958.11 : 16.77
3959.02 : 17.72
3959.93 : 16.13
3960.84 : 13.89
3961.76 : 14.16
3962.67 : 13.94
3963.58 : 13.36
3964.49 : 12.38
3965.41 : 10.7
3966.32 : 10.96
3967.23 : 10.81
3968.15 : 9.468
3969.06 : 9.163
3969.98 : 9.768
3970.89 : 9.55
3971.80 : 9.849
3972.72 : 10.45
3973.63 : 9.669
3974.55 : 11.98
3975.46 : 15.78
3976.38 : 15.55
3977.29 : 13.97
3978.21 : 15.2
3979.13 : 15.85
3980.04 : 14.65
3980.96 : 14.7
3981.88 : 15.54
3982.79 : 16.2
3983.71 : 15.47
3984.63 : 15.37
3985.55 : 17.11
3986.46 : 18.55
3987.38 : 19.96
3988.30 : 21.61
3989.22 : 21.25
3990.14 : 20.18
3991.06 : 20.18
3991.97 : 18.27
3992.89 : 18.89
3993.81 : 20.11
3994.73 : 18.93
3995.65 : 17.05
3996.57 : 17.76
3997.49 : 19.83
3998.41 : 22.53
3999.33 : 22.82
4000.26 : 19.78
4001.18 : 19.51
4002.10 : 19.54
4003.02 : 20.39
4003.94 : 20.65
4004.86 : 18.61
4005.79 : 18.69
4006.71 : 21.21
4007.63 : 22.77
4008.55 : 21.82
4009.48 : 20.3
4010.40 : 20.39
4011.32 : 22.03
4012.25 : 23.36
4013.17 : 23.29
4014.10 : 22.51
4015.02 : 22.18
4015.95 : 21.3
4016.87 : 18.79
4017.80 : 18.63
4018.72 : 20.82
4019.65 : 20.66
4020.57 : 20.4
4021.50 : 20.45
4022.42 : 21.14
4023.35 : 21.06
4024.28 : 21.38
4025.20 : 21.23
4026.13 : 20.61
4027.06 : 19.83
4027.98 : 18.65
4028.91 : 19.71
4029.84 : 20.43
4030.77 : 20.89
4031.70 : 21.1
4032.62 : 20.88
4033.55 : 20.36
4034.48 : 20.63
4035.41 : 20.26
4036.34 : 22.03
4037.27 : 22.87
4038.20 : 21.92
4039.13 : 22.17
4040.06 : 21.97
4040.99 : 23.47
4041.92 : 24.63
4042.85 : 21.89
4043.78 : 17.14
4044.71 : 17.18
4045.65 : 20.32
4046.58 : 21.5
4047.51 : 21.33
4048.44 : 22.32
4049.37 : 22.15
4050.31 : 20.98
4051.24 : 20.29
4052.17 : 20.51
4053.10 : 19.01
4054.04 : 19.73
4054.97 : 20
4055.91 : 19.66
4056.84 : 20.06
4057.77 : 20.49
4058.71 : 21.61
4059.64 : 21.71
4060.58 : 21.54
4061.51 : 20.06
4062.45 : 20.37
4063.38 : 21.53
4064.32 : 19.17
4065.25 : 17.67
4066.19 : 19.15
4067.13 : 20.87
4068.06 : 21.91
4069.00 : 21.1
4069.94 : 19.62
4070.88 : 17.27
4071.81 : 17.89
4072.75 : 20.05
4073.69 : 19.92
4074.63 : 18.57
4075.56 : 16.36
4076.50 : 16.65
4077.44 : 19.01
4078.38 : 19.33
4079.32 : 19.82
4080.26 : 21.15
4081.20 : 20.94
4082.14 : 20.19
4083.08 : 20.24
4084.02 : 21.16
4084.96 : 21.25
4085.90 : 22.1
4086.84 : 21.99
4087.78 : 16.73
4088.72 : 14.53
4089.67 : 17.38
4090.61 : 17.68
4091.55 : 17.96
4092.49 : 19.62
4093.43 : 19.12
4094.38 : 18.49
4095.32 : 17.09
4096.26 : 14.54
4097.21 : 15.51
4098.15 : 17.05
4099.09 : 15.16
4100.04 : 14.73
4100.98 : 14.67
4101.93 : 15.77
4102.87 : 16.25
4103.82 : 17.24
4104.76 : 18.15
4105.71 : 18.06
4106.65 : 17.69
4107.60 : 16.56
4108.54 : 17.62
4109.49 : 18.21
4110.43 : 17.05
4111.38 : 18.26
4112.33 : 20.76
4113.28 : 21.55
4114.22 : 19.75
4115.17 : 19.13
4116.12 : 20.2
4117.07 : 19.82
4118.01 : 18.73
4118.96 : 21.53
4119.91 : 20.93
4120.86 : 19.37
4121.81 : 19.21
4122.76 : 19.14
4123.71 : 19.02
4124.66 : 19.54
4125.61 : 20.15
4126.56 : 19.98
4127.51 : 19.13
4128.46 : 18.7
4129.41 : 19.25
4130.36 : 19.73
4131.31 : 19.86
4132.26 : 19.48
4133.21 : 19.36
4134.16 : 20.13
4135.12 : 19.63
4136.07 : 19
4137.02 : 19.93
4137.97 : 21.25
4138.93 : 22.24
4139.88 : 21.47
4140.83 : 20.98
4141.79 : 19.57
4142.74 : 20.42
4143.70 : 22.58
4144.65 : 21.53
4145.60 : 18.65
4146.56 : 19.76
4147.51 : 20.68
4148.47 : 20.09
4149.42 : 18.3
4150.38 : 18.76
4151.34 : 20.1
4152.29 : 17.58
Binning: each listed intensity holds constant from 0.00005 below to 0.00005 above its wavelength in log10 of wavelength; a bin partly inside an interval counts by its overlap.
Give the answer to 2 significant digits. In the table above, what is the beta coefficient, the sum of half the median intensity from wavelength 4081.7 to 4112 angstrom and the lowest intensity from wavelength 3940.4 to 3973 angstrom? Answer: 18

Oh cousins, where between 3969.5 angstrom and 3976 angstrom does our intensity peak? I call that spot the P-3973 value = 3975.46 angstrom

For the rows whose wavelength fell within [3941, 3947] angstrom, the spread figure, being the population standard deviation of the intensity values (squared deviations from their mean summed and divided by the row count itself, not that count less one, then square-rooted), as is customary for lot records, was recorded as 0.73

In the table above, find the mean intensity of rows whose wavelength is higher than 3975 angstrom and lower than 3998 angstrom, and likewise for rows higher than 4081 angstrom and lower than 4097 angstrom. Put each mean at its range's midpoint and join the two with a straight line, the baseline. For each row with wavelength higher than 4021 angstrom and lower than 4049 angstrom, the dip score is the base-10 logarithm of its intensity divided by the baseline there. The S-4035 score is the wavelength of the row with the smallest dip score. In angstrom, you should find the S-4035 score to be 4043.78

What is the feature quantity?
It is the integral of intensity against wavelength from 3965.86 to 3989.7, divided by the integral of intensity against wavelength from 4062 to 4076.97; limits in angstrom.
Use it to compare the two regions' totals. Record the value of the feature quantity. 1.2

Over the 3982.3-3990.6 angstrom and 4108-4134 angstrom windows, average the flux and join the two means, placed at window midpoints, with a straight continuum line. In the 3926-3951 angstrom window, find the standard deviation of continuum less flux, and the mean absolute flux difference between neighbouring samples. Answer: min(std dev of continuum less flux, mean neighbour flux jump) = 0.85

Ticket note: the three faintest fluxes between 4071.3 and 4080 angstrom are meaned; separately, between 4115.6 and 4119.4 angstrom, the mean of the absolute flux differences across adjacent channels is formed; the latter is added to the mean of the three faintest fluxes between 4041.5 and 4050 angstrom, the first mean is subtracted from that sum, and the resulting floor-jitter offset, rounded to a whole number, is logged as 3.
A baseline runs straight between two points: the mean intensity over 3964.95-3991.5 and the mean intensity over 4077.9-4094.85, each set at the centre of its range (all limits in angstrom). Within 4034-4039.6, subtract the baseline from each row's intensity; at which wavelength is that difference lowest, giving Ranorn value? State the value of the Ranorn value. 4035.41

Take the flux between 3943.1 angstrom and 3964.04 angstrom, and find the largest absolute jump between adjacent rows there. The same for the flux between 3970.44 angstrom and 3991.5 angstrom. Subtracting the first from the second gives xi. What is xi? 0.5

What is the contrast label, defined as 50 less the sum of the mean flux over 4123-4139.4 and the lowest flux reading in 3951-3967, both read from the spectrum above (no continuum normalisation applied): 19.5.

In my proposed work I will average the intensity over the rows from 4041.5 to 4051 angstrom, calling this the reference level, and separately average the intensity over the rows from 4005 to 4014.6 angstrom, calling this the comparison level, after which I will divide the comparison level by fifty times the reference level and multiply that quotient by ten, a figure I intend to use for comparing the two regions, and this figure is 0.21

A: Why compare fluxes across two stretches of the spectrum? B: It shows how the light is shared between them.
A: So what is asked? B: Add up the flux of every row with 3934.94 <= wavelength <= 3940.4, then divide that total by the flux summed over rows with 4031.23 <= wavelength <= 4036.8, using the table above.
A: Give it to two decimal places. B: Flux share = 0.60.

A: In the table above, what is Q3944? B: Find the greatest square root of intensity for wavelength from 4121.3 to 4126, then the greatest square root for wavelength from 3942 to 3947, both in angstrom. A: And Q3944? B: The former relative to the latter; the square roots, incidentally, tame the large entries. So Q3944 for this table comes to 1.14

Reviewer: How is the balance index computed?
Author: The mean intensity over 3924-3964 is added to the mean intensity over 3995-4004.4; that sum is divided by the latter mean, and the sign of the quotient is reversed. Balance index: -1.73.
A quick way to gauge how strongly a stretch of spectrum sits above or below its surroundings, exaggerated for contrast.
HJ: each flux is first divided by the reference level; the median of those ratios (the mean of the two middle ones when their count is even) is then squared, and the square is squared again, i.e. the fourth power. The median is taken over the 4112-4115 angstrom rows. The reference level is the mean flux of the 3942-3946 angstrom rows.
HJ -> 4.0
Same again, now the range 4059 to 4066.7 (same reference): 3.6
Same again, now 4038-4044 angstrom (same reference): 5.1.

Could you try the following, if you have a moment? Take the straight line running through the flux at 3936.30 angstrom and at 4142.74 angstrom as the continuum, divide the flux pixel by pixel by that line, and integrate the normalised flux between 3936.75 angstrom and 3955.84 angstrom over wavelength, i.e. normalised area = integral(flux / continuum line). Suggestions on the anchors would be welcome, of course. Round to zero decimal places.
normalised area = 24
